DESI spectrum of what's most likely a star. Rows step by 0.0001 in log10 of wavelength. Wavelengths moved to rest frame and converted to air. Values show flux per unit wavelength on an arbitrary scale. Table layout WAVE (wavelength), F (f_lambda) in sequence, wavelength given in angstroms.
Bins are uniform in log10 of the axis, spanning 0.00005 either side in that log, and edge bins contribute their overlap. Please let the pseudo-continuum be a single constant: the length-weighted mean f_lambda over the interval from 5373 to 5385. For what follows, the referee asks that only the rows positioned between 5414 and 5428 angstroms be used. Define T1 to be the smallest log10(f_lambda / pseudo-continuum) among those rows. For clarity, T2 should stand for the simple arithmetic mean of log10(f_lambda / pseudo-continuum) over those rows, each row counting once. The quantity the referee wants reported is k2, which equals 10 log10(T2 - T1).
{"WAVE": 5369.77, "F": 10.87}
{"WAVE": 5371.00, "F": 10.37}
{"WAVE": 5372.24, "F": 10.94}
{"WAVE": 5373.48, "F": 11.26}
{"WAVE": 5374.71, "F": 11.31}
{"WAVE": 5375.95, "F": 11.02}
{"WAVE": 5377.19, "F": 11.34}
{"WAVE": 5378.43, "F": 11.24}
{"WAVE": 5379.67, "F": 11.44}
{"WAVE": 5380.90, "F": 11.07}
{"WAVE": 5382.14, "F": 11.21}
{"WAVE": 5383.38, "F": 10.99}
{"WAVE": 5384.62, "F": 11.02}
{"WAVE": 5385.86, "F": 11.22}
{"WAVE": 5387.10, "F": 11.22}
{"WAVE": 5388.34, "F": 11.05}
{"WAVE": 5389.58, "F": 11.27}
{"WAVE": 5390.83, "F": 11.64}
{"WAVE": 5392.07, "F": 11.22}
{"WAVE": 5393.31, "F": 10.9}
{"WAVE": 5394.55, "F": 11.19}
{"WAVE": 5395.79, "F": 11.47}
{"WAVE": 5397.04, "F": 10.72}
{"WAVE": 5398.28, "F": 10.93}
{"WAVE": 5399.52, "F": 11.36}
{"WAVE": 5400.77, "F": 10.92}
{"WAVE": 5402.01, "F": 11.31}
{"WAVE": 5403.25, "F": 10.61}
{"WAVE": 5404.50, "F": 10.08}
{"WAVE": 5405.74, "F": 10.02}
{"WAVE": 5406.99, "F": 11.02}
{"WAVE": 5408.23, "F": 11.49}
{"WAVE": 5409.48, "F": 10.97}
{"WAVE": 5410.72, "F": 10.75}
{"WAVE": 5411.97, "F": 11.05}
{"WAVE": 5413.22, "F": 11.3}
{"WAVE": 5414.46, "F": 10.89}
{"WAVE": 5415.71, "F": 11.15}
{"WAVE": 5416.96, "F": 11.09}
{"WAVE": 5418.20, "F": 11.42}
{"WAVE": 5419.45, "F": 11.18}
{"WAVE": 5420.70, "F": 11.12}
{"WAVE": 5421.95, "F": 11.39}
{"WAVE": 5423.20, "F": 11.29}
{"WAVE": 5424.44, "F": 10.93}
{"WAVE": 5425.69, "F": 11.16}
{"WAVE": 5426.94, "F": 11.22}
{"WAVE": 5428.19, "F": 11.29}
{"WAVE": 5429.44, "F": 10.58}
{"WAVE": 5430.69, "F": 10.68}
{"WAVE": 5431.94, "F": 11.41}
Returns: -19.6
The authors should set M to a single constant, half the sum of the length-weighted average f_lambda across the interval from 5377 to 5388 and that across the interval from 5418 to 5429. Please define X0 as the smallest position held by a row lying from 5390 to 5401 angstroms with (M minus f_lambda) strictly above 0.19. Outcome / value 5393.31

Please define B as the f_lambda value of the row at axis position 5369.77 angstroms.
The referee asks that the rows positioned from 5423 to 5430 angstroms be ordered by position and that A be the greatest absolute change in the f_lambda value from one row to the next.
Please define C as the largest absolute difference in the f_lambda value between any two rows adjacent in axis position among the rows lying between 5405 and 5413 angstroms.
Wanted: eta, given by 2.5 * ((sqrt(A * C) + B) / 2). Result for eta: 14.6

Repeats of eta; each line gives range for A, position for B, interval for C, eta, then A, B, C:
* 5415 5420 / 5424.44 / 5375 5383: 14.1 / 0.33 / 10.93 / 0.37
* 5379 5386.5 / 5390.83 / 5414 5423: 15.0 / 0.37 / 11.64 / 0.33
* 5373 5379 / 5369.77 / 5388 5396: 14.0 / 0.32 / 10.87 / 0.42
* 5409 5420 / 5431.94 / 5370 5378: 14.9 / 0.41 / 11.41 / 0.57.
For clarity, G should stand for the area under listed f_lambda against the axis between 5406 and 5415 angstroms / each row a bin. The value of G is 99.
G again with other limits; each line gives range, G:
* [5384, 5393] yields 101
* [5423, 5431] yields 88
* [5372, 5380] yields 90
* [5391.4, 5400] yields 96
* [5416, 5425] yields 101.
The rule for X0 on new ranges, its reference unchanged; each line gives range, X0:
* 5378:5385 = 5383.38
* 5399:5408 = 5400.77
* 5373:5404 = 5383.38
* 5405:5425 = 5405.74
